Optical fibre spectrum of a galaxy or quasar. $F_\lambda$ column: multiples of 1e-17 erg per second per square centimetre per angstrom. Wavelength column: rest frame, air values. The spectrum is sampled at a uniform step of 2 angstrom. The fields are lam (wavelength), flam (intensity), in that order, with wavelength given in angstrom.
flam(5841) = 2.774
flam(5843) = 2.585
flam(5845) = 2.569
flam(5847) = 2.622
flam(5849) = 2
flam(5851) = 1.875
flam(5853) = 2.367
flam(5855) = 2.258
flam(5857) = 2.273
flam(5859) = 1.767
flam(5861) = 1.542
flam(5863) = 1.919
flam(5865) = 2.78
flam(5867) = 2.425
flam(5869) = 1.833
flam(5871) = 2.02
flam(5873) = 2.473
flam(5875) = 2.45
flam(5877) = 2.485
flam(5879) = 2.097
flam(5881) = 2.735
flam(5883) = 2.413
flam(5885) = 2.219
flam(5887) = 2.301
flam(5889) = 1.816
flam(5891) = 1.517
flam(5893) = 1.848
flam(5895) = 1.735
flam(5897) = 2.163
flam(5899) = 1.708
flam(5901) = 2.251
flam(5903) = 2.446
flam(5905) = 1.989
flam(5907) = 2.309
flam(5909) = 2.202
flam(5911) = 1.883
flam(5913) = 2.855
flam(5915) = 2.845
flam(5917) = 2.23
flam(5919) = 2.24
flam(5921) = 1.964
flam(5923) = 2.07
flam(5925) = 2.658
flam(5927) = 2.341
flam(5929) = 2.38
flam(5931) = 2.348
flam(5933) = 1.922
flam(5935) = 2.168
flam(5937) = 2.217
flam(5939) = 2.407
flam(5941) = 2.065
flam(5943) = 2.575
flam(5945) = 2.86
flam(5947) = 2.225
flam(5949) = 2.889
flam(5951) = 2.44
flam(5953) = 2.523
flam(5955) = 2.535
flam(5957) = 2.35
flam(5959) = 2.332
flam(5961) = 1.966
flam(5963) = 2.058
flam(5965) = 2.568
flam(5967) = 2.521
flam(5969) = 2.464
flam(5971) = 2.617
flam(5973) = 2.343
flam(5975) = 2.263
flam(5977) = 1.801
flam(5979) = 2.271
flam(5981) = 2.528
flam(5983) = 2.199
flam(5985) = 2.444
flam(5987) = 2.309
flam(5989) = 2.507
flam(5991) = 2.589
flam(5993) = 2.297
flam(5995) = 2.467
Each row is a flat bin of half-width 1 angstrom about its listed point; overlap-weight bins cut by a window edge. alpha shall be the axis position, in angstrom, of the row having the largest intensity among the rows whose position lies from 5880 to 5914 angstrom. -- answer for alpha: 5913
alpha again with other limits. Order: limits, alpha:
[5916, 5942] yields 5925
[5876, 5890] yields 5881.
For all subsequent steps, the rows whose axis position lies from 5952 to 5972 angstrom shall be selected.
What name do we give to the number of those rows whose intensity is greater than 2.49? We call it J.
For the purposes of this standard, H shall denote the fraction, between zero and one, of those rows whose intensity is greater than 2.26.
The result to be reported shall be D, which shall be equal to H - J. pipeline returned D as -4.20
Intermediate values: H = 0.8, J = 5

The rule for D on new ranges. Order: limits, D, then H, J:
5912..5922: -1.60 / 0.4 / 2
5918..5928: -0.60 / 0.4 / 1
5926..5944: -0.44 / 0.6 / 1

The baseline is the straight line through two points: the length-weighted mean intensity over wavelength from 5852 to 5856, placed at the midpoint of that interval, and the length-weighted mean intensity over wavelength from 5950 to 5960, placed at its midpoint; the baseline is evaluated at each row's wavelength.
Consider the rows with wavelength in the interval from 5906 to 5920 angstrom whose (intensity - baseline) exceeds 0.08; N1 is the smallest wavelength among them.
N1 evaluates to 5913 angstrom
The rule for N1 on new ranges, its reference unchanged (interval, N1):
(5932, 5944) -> 5943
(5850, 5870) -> 5865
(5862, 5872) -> 5865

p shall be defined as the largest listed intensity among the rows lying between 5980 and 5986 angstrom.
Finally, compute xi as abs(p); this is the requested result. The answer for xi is 2.53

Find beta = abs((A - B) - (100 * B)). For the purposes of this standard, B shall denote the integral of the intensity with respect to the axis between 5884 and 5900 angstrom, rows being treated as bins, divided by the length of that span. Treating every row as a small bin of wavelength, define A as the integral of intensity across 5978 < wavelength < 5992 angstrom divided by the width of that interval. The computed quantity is 191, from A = 2.41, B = 1.91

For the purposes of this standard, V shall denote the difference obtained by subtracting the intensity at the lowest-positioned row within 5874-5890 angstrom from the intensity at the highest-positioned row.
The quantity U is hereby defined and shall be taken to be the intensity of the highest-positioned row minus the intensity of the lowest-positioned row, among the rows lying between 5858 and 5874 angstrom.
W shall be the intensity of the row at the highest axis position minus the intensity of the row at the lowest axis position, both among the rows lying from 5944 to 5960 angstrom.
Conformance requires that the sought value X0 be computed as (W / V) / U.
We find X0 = 1.2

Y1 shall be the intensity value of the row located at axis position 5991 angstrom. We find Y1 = 2.589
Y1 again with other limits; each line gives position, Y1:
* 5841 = 2.774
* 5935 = 2.168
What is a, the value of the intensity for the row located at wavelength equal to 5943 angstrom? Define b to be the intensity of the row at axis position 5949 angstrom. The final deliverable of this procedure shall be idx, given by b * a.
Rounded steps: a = 2.575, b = 2.889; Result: 7.4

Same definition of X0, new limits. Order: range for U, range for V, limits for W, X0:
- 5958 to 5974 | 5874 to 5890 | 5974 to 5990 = -35.0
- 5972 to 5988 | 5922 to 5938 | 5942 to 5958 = 45.0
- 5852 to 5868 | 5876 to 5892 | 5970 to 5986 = 3.1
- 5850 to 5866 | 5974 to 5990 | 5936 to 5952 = 1.0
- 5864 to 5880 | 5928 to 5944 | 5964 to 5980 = 2.2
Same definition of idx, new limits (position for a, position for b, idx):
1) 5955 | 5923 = 5.2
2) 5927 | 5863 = 4.5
